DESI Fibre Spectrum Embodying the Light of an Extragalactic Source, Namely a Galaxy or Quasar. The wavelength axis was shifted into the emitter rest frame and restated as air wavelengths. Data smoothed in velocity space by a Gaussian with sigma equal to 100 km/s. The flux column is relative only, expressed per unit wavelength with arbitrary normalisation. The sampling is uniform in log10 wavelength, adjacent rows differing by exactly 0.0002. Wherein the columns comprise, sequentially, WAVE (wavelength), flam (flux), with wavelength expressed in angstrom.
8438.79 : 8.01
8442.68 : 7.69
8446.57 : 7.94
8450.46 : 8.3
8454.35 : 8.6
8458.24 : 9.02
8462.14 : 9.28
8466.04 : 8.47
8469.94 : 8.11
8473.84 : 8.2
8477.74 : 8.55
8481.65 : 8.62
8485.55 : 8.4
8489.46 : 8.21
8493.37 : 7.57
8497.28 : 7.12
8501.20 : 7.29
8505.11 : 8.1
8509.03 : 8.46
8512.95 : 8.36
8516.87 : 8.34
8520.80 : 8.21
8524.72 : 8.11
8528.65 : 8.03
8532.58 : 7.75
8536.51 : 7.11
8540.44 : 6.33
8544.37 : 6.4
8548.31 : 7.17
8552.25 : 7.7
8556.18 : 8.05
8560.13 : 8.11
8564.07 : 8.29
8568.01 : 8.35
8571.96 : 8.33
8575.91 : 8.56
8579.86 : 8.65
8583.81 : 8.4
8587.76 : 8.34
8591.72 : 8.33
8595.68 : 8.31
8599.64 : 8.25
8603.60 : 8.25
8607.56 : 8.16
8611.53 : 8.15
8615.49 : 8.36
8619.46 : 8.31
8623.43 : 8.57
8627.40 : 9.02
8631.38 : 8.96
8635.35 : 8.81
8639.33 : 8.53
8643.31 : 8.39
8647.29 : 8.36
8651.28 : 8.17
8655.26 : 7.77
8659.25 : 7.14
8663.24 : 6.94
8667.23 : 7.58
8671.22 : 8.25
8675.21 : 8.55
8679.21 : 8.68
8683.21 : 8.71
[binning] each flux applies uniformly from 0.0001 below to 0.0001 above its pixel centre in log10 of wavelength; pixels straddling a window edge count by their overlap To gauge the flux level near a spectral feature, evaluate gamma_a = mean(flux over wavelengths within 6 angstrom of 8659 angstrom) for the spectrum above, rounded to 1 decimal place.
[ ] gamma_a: 7.3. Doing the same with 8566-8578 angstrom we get 8.4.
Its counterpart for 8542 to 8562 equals 7.5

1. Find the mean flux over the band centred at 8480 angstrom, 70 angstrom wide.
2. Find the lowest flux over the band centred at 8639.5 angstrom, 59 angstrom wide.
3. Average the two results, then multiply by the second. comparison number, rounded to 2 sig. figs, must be 53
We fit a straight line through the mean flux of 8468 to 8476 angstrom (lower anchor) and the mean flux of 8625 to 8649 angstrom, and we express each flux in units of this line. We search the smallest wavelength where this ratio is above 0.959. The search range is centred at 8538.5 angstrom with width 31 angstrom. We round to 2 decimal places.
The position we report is 8524.72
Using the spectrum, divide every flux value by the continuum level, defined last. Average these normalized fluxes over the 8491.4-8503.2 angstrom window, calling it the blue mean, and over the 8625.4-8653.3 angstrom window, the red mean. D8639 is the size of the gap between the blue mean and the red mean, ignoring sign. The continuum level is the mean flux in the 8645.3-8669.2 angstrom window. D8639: 0.17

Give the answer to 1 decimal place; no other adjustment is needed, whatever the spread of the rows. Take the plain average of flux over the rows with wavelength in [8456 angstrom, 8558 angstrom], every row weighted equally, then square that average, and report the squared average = 63.4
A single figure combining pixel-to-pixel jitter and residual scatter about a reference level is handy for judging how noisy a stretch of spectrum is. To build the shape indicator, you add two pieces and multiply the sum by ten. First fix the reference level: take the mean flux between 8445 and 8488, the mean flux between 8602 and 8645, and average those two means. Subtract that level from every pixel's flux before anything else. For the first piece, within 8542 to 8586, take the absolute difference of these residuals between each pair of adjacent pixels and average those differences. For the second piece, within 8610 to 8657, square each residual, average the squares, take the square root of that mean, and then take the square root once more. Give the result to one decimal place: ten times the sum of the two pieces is 8.4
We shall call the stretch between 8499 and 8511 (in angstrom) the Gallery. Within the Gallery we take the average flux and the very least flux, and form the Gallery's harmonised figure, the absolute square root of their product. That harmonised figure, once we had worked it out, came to 7.6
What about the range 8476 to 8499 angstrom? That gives 7.6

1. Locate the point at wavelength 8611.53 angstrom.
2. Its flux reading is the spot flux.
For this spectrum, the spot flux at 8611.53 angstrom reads 8.15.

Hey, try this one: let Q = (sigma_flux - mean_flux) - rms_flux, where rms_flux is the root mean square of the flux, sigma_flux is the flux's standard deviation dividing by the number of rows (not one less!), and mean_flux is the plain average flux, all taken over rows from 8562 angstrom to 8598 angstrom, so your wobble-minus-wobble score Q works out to -16.7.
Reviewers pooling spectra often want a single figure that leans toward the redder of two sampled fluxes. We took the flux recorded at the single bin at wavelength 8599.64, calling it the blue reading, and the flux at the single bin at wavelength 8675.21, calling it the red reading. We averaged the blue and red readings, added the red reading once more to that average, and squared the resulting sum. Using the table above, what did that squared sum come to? 287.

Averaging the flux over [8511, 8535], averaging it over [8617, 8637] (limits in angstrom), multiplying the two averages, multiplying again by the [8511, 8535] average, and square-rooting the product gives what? 24.0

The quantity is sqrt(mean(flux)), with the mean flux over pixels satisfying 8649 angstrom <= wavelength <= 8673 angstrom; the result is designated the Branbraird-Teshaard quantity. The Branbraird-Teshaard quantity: 2.76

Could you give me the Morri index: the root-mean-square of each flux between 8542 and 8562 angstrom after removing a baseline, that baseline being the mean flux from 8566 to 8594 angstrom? 1.1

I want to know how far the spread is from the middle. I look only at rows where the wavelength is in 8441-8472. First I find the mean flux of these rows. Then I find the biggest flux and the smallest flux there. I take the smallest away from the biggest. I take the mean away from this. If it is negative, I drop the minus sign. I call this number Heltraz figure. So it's 6.8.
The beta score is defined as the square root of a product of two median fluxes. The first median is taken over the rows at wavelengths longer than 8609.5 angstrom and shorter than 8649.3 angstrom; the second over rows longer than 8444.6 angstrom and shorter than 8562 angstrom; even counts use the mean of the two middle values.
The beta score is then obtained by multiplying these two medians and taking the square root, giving 8.28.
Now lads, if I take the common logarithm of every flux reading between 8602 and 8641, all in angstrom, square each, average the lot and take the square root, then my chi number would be 0.930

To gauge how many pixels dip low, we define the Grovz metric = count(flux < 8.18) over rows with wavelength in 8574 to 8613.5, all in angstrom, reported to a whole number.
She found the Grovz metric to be 2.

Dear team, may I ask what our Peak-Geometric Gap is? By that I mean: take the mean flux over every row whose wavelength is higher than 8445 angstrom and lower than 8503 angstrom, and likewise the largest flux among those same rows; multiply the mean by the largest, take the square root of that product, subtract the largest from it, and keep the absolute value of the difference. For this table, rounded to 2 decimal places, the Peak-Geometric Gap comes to 0.53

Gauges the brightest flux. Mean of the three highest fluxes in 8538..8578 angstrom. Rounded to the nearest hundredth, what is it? 8.41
